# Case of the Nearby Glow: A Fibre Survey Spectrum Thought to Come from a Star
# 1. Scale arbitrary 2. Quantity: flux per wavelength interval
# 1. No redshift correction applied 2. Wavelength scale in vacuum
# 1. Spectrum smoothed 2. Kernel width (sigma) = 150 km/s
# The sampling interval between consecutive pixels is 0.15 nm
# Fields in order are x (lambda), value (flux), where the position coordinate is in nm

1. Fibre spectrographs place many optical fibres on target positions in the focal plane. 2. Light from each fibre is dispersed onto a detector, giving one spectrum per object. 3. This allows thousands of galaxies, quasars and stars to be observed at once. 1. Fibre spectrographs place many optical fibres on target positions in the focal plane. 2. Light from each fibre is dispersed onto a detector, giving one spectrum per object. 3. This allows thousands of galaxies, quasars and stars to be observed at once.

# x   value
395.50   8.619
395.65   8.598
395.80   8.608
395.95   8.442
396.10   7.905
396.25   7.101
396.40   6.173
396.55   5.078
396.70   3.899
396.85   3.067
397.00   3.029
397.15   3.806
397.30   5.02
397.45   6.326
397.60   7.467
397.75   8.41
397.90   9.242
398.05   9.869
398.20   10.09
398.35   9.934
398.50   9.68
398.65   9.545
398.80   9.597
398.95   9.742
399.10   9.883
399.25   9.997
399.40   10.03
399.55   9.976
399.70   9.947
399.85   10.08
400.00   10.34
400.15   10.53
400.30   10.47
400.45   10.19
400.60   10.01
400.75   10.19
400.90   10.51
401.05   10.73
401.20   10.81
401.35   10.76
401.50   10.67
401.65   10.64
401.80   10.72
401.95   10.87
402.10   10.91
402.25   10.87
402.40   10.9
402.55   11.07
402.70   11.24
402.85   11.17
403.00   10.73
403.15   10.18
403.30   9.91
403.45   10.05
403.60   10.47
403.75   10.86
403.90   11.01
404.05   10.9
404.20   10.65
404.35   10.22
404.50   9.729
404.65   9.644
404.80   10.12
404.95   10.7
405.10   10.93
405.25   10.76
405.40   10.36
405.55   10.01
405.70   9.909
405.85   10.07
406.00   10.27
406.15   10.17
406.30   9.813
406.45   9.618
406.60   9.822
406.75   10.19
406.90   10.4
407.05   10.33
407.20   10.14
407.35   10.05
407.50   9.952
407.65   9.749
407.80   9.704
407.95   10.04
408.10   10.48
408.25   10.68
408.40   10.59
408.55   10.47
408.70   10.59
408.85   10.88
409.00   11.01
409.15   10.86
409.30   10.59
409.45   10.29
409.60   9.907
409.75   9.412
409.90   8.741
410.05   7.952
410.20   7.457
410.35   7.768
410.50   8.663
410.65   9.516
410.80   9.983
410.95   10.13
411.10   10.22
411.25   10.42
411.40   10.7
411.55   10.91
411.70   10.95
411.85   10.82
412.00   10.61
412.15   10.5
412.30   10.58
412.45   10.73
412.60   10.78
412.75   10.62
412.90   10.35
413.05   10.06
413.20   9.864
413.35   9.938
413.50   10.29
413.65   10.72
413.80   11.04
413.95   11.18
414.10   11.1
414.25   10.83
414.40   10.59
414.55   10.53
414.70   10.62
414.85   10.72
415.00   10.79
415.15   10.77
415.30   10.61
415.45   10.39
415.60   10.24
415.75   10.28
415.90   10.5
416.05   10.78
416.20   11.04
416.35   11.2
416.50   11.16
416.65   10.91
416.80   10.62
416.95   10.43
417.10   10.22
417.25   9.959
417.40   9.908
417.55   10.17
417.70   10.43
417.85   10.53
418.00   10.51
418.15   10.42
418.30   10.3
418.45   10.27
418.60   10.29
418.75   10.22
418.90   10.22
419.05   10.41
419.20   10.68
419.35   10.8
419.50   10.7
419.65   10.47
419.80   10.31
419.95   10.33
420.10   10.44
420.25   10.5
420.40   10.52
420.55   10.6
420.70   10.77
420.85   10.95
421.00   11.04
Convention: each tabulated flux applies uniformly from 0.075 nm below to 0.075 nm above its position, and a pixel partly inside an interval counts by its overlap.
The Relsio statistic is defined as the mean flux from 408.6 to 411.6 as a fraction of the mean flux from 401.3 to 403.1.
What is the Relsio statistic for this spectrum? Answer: 0.90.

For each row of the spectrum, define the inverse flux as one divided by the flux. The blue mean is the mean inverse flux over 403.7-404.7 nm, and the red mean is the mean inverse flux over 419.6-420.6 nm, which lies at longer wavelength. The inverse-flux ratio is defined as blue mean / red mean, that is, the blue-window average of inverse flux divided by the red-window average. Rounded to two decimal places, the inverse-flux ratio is 1.00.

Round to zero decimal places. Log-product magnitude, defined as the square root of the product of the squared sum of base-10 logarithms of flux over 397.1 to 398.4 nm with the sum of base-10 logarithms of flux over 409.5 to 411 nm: 24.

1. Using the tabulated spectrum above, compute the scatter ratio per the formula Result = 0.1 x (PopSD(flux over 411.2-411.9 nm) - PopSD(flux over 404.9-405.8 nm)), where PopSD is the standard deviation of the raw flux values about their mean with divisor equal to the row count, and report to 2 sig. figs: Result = -0.019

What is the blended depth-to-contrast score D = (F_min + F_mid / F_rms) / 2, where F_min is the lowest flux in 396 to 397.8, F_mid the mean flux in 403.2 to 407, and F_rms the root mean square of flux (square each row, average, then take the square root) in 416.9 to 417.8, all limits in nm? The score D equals 2.0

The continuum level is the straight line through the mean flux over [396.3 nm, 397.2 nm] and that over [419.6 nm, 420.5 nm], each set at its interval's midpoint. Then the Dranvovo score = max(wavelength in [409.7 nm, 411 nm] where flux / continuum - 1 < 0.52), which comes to 410.95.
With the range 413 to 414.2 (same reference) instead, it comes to 414.10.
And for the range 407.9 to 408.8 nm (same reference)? 408.70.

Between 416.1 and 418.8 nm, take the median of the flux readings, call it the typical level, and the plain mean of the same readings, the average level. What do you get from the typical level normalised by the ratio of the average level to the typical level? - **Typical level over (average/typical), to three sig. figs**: 10.4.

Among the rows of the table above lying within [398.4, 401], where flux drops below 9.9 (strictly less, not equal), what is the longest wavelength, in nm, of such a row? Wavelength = 399.10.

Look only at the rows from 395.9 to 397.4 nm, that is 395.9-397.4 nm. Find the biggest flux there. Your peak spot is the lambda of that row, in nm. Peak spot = 395.95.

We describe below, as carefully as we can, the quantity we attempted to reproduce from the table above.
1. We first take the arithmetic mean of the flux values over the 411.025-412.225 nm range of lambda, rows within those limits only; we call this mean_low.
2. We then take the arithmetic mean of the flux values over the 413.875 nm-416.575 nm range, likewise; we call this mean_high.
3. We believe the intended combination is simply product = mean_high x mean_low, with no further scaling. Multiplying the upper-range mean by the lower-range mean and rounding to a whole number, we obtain 114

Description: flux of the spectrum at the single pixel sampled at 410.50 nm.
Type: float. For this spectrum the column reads 8.663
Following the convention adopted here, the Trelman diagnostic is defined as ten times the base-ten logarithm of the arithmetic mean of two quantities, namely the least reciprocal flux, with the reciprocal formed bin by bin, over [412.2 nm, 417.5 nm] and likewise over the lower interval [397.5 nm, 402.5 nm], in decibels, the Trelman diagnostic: -10.4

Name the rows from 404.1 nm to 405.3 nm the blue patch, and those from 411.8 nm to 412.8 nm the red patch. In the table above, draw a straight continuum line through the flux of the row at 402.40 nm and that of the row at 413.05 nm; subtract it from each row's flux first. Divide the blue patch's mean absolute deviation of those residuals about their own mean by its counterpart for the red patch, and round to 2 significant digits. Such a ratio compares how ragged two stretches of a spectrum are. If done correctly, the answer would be 4.4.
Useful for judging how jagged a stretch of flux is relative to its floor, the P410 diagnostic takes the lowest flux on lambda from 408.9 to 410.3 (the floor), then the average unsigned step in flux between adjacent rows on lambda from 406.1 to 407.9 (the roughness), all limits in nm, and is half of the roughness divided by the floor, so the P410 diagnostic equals 0.012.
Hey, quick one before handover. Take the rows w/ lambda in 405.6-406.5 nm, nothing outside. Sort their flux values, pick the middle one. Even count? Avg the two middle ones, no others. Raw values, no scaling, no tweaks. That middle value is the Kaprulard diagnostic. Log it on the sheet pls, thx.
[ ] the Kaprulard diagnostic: 10.0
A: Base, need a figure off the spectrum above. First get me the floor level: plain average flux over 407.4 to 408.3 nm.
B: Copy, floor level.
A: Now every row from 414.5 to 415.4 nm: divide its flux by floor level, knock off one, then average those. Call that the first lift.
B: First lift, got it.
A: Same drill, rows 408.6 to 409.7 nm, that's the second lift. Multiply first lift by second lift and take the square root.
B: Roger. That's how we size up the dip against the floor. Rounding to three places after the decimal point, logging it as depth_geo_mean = 0.052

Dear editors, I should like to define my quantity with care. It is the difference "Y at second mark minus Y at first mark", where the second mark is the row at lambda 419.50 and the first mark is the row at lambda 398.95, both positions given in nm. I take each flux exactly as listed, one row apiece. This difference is 1.0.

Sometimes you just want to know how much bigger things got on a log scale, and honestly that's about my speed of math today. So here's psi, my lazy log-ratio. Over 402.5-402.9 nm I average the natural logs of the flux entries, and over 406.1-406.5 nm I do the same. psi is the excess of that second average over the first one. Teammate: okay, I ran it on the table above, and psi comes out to -0.12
